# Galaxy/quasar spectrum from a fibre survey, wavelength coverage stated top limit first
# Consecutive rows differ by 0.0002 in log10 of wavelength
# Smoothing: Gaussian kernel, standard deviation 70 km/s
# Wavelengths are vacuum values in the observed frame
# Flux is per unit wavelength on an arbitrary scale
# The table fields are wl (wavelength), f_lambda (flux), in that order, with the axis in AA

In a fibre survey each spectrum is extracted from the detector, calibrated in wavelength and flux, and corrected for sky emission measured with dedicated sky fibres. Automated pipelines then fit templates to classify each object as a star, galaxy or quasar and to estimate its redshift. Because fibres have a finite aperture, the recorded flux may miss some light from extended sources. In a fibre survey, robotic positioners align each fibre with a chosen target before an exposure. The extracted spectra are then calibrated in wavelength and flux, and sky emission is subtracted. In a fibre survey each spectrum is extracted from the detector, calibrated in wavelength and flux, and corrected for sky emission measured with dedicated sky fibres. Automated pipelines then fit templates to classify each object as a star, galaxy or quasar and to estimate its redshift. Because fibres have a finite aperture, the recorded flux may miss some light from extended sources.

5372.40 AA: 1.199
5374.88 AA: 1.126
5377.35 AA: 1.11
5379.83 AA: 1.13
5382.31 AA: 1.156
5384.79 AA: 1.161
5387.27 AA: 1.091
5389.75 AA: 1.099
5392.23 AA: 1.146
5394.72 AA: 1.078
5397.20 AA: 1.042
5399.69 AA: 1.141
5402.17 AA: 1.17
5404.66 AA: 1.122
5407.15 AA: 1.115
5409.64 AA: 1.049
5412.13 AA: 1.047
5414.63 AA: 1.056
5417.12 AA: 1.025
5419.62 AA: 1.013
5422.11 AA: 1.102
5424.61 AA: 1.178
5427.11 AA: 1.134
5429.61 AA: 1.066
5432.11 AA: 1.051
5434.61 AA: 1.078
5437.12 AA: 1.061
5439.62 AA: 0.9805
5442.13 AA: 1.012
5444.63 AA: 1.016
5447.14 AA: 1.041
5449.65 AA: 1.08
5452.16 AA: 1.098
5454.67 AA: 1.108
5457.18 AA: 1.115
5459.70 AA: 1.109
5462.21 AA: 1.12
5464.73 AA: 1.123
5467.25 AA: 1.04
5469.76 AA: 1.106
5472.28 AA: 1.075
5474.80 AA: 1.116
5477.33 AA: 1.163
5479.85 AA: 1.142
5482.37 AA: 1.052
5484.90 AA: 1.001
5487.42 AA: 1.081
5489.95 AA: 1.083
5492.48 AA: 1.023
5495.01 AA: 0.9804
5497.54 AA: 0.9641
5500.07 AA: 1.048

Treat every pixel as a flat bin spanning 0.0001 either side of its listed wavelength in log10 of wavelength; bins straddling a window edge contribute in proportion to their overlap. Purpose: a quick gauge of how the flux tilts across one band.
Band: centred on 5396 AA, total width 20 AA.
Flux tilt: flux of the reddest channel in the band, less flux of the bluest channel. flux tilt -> 0.031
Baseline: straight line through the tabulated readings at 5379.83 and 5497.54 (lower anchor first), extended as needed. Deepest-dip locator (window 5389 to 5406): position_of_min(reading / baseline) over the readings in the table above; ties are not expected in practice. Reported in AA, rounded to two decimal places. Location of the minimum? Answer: 5397.20 AA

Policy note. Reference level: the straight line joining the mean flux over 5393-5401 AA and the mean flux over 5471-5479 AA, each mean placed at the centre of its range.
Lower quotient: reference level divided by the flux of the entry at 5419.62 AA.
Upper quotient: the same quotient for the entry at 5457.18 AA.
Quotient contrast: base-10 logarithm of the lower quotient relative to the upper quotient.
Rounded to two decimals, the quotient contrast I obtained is 0.04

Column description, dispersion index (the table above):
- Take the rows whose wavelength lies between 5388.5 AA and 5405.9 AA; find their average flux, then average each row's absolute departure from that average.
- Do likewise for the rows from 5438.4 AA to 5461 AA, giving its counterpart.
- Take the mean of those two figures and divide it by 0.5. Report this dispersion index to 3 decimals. 0.079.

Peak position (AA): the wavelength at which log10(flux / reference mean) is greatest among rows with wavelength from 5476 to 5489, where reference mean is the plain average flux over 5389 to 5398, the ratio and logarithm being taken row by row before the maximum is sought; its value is 5477.33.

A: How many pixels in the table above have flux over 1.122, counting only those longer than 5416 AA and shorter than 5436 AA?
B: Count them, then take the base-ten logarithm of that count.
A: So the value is 0.3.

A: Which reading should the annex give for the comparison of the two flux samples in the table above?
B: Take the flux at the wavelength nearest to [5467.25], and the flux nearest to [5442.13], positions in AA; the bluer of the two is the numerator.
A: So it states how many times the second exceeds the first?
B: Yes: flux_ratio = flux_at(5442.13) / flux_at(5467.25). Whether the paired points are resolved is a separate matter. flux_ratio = 0.97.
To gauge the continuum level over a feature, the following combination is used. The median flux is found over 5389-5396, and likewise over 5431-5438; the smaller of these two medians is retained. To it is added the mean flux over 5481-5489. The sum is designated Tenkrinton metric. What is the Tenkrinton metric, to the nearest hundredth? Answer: 2.11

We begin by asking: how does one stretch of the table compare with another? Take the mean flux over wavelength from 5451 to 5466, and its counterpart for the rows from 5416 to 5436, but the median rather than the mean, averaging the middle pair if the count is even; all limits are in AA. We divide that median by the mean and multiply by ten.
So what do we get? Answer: 9.6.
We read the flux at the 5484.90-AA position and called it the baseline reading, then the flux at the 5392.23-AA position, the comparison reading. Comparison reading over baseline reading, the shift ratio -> 1.14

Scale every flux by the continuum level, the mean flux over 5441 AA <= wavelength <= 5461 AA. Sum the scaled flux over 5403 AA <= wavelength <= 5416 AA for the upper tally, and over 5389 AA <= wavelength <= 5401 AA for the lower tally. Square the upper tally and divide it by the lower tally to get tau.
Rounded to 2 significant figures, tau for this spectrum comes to 4.9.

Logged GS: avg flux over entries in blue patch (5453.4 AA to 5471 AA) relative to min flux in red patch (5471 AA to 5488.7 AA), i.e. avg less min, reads 0.10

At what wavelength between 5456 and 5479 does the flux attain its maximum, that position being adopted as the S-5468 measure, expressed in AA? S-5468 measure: 5477.33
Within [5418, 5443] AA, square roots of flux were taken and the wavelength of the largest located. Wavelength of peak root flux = 5424.61 AA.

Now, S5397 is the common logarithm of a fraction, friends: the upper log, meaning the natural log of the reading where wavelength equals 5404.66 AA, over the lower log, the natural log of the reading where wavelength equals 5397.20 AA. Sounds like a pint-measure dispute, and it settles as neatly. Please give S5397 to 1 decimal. 0.4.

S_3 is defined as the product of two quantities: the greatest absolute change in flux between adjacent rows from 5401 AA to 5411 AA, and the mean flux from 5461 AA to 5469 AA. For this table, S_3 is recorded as 0.072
